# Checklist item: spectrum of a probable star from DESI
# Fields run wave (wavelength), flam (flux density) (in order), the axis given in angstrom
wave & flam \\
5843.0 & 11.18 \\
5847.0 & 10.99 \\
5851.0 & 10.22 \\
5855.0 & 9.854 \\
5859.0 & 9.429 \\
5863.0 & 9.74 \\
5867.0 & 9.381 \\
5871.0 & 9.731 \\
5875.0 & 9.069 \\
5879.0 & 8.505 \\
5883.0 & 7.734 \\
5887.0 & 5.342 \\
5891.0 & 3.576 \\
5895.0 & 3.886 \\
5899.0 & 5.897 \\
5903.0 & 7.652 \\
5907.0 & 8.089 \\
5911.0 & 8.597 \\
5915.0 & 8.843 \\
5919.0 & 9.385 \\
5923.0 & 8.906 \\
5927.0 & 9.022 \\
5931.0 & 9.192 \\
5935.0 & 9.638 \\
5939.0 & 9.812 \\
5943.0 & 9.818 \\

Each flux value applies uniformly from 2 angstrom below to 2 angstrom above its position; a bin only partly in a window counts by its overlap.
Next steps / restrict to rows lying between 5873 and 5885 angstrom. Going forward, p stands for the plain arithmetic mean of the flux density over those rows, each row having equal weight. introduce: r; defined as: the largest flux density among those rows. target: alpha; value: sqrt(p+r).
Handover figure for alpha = 4.2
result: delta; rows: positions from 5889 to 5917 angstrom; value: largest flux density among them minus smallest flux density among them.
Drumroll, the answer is 5.3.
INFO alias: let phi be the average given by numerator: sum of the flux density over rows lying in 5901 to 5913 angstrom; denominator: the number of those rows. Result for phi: 8.1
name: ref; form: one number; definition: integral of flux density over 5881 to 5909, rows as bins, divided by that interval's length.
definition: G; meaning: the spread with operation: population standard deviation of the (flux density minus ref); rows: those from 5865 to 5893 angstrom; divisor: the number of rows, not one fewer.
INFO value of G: 2.1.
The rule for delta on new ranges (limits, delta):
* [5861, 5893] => 6.2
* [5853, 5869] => 0.5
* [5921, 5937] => 0.7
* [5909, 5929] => 0.8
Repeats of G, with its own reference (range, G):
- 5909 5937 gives 0.3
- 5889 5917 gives 2.0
